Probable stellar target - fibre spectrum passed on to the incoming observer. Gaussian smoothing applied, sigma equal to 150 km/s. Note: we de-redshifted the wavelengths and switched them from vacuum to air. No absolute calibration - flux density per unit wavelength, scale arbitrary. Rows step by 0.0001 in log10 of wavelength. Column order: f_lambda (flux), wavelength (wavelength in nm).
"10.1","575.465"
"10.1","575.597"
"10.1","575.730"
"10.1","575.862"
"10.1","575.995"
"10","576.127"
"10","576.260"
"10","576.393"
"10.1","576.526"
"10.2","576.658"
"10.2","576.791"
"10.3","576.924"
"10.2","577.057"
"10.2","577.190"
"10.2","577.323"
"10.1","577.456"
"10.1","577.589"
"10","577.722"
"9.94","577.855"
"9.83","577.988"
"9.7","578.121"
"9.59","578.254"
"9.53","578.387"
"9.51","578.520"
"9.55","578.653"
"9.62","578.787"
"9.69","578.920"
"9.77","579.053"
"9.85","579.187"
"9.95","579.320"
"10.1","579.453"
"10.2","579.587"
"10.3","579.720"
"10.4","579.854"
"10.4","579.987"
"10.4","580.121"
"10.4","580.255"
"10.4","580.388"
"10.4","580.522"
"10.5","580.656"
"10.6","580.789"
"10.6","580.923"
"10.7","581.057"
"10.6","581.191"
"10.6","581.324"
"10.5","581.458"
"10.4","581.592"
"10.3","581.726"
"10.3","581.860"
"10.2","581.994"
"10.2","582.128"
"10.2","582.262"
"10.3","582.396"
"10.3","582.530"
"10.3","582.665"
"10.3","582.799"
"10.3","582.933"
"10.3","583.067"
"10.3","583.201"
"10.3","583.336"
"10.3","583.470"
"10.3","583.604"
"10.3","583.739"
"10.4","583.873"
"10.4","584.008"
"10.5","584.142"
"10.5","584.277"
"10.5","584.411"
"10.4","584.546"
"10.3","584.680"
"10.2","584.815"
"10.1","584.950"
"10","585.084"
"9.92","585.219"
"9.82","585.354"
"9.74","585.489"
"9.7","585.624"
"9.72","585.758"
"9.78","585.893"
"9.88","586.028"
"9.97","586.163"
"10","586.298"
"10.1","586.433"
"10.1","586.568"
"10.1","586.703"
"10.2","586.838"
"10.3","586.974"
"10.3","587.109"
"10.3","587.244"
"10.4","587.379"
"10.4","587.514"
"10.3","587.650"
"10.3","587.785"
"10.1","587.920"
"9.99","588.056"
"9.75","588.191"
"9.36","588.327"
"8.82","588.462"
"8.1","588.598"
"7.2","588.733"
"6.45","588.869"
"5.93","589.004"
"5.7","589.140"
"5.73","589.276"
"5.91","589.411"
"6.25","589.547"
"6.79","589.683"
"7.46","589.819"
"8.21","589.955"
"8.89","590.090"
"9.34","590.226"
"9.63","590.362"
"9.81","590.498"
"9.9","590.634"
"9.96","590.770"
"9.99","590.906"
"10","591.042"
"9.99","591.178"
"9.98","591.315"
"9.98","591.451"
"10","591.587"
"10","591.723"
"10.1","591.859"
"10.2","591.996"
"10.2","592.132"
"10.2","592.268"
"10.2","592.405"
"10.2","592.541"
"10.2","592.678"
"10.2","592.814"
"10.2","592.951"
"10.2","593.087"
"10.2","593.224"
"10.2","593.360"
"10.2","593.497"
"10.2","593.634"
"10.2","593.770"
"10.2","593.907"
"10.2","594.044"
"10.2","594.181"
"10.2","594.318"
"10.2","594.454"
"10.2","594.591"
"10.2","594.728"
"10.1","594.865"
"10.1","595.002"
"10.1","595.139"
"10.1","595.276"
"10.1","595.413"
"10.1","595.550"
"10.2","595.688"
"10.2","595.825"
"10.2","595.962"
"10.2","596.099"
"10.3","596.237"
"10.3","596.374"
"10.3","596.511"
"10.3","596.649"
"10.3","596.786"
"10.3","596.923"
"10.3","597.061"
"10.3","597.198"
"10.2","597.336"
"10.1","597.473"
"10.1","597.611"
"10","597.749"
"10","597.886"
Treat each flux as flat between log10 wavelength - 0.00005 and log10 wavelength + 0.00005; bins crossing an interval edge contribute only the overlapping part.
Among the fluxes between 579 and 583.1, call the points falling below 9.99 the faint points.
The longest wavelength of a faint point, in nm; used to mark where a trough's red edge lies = 579.320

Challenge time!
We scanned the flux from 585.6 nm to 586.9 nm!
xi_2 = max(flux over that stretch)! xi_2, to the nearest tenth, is 10.2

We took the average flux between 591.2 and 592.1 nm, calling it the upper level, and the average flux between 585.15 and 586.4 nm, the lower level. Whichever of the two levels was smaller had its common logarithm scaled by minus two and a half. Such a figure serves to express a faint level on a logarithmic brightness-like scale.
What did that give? -2.48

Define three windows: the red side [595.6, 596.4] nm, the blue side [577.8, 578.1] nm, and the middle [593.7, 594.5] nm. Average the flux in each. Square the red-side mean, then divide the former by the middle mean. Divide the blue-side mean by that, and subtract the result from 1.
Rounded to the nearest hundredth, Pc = 0.04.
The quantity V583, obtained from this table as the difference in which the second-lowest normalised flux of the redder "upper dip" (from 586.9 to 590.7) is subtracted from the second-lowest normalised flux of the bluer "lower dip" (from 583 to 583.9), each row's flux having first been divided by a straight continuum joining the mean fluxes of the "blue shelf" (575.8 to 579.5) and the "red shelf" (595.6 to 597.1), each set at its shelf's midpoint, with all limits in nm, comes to 0.46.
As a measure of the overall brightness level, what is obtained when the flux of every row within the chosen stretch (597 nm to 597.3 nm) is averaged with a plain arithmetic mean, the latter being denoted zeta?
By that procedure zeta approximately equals 10.3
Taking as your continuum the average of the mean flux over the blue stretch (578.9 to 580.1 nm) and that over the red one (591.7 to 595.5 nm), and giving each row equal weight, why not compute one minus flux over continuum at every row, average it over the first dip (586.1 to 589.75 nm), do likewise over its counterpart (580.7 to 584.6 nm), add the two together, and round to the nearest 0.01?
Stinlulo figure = 0.10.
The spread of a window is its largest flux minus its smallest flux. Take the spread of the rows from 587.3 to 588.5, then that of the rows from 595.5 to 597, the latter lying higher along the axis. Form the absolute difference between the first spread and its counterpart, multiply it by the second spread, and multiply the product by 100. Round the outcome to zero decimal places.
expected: 28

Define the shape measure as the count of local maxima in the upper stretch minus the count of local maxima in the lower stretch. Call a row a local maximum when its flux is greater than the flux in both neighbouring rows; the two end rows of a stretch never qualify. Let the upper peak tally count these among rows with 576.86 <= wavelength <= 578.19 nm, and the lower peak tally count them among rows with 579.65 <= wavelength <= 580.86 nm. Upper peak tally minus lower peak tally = 0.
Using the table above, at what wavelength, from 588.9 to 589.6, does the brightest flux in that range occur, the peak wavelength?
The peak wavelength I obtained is 589.547 nm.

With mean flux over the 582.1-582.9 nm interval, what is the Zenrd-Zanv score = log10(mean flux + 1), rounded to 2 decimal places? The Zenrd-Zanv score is 1.05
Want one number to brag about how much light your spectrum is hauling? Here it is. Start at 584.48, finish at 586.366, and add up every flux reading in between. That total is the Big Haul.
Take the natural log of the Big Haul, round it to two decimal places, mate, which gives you 4.94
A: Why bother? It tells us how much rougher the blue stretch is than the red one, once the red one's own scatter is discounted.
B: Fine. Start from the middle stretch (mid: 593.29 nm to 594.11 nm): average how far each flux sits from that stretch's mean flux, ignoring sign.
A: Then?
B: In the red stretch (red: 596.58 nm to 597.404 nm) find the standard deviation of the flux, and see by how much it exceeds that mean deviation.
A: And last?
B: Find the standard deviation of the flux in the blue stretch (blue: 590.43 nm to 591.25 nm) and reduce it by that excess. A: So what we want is 0.03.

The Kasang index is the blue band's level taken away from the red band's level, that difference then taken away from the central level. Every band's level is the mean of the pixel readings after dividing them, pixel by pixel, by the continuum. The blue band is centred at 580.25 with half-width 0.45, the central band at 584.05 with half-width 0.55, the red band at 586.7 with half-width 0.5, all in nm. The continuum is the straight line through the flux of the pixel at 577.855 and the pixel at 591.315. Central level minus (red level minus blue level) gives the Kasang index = 1.07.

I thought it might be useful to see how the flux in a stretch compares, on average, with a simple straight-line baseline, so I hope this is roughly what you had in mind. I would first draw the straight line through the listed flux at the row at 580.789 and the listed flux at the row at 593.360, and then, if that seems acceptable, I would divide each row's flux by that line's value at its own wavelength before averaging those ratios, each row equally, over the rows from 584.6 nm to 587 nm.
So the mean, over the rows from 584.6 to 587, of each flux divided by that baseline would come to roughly 0.96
